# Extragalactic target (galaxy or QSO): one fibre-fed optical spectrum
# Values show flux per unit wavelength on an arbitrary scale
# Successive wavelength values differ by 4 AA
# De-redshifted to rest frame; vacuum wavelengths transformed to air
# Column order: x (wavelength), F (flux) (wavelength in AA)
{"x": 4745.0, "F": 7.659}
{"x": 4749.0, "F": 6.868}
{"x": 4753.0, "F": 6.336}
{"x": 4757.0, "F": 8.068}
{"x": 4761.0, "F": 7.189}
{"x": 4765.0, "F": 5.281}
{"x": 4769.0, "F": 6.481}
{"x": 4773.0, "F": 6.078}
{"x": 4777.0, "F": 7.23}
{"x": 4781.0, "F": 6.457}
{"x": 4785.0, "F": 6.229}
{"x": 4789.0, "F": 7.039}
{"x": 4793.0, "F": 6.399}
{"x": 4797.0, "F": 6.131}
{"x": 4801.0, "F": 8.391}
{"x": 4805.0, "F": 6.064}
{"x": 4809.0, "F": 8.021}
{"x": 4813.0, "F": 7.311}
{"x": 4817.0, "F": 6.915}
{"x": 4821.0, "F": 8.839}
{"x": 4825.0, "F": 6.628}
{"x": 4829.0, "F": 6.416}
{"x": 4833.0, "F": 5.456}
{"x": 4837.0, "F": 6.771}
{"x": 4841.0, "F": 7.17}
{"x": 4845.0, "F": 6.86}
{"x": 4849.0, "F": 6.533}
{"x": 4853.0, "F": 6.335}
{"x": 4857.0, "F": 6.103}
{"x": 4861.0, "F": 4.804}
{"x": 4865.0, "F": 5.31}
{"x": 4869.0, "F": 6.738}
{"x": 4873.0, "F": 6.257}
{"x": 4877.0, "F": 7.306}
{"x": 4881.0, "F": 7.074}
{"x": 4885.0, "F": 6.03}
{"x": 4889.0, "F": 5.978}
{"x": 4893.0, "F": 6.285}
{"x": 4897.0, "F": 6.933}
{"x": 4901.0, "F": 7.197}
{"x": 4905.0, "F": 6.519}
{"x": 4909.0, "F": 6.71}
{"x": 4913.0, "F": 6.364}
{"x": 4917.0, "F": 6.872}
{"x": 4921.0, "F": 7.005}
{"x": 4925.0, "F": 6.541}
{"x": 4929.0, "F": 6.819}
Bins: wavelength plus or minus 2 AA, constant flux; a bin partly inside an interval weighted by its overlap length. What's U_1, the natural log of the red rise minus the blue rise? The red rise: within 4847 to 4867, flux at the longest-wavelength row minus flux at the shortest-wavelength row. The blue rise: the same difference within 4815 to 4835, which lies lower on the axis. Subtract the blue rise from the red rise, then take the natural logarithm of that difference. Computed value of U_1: -1.4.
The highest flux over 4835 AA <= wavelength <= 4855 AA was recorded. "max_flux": 7.17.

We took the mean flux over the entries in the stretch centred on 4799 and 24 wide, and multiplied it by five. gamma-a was 35.0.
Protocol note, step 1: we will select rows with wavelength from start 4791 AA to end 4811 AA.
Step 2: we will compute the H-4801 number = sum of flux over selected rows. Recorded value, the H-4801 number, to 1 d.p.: 35.0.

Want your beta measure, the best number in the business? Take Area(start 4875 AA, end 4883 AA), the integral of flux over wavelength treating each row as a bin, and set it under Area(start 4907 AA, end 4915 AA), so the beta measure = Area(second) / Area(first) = 0.91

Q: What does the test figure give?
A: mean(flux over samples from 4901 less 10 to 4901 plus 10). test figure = 6.73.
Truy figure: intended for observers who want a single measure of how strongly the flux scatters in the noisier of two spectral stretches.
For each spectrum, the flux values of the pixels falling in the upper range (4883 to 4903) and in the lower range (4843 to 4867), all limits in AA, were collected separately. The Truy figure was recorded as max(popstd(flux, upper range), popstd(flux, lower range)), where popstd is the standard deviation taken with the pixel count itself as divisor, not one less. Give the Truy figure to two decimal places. 0.71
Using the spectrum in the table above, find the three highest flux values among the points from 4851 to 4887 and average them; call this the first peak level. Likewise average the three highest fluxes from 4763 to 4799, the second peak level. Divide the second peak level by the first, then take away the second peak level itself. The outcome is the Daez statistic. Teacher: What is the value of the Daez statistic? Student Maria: -5.93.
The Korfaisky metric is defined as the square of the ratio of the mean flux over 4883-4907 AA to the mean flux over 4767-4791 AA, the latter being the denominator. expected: 0.97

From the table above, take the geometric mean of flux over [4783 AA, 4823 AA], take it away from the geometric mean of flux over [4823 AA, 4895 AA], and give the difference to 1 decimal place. -0.8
